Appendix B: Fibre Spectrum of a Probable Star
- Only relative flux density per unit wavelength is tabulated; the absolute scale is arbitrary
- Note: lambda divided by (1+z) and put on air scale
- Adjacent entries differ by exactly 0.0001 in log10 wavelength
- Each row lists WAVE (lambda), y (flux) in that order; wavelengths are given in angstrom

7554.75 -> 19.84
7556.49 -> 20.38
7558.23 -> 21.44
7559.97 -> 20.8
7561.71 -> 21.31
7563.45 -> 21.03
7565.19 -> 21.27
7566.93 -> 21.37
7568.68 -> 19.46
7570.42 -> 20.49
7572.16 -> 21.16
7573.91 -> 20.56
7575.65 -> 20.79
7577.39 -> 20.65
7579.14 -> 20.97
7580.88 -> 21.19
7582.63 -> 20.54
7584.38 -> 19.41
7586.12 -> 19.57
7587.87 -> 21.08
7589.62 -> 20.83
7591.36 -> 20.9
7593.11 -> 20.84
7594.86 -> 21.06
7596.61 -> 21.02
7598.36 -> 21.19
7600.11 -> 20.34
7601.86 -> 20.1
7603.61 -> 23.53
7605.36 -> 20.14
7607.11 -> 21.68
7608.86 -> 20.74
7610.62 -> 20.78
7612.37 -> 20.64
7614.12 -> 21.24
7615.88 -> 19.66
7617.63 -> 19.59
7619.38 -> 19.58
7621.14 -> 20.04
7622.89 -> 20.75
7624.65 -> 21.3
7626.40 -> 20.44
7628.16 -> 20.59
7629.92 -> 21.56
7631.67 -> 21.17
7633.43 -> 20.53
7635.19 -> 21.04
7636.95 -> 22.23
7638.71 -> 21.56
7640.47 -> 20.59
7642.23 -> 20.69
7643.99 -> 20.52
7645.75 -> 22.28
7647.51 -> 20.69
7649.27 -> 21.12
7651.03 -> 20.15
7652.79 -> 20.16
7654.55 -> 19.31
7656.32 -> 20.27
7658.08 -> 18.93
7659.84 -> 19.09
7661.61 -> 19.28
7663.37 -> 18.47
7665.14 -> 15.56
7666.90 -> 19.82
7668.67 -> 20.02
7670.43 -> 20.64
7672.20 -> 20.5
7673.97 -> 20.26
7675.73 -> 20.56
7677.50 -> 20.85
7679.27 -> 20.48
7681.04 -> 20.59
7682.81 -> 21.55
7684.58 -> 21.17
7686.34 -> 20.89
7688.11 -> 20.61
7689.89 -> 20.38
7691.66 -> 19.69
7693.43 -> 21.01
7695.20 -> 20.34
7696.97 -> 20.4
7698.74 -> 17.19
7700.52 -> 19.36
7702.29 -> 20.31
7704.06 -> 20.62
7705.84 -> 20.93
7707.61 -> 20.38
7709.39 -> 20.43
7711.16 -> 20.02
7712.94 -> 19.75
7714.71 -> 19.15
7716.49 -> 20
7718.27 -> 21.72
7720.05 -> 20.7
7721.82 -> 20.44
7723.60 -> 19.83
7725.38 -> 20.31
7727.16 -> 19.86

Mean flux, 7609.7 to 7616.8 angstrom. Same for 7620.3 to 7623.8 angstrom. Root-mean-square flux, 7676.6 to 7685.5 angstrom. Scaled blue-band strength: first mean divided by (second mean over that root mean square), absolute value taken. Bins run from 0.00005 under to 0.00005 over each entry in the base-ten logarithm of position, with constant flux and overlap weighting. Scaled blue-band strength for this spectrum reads 21.1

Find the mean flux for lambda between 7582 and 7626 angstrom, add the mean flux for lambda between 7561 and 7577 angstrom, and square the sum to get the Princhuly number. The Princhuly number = 1721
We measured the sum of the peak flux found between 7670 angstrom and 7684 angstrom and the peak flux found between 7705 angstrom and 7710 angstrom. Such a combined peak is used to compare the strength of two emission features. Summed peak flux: 42.5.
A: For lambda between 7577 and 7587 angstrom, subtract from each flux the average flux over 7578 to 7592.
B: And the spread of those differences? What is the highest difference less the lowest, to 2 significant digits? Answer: 1.8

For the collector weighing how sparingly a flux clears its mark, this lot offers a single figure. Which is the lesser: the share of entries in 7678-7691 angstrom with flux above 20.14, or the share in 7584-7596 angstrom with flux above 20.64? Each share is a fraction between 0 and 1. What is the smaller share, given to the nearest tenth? 0.7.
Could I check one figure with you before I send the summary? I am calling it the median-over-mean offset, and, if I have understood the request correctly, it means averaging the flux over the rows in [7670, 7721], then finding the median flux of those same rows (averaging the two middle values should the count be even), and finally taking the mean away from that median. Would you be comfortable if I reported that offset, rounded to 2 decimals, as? 0.12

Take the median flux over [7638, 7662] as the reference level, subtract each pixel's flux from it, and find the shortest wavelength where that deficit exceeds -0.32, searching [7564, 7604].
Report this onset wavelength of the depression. 7568.68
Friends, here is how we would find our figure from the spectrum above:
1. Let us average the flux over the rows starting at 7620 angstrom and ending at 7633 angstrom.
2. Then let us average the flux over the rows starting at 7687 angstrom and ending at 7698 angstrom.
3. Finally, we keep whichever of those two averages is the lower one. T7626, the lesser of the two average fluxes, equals 20.4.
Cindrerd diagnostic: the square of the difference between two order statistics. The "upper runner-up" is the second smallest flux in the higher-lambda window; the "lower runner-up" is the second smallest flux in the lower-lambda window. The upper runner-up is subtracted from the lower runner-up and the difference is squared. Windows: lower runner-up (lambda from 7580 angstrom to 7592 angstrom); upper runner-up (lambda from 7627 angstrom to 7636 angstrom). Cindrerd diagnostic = 1.0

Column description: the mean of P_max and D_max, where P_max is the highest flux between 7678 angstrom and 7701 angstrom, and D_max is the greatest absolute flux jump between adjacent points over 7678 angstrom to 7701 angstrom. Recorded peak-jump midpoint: 12.4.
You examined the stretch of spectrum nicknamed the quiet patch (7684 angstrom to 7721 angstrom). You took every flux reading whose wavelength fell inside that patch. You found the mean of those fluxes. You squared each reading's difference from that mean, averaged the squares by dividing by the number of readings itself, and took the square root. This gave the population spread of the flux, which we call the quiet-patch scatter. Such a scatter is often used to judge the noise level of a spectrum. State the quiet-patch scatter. 0.9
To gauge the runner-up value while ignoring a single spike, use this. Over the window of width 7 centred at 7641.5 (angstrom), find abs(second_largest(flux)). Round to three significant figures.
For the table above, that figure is 20.7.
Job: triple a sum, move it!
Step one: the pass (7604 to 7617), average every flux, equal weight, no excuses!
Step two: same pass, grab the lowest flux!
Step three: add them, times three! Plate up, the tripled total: 121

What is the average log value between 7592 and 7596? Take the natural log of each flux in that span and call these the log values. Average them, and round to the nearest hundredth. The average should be 3.04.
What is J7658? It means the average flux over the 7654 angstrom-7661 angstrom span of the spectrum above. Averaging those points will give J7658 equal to 19.4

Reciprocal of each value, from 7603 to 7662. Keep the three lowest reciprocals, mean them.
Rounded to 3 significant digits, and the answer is 0.0441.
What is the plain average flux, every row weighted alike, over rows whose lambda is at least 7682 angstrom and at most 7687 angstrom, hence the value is 21.2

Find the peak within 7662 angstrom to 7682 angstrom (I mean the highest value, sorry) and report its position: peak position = 7677.50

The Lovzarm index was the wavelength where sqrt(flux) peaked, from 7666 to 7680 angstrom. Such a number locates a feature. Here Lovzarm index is 7677.50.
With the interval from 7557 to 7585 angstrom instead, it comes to 7558.23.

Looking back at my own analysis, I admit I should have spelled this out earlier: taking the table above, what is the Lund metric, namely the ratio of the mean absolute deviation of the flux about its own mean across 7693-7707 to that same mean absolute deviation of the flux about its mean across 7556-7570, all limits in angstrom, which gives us 1.7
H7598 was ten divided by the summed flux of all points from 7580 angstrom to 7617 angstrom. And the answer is 0.0229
